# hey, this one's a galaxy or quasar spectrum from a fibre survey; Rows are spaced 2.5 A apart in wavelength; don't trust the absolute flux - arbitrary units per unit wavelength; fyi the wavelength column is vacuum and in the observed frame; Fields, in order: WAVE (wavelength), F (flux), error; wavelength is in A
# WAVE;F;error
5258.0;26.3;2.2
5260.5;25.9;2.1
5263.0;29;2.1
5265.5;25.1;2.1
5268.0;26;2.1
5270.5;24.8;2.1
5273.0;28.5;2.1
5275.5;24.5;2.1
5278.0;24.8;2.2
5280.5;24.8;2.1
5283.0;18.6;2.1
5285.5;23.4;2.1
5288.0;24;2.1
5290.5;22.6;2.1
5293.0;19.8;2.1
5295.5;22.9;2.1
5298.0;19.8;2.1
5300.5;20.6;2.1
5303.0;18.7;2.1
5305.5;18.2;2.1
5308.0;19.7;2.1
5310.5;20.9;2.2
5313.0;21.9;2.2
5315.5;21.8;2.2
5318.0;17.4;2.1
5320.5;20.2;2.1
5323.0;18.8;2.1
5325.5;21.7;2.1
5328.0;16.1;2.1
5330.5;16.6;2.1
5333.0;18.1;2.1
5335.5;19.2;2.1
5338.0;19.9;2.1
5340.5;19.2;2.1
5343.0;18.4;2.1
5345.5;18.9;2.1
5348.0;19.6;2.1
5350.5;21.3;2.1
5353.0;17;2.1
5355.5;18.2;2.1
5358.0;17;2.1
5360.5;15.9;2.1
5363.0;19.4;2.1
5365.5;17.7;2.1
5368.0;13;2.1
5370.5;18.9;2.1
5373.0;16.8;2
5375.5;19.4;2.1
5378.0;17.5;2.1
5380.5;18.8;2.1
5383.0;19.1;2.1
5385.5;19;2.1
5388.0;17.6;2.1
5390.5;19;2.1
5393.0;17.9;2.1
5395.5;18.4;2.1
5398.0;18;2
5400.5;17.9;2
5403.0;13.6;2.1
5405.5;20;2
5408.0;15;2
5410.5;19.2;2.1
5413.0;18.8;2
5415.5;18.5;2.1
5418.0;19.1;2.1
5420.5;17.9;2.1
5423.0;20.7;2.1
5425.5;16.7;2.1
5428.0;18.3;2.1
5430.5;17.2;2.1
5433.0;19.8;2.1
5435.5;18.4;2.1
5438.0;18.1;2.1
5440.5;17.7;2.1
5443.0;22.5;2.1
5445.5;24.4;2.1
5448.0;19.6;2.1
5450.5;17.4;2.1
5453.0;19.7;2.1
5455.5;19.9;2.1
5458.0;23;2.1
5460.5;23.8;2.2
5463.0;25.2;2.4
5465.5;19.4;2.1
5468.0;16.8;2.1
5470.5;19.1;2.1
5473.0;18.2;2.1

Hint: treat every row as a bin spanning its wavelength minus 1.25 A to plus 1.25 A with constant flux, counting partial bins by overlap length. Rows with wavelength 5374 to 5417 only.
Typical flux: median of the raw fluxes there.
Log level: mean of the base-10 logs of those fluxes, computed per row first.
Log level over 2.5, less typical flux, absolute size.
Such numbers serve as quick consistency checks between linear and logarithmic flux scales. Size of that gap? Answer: 18.0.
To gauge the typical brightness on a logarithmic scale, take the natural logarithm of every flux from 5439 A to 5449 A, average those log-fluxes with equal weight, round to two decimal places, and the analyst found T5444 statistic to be 3.04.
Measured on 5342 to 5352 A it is 2.97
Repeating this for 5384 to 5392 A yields 2.92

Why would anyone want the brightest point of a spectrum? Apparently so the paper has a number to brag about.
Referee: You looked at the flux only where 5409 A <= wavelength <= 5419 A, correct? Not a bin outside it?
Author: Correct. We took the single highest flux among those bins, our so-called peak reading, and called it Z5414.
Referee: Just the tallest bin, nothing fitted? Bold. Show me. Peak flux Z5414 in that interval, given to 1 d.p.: 19.2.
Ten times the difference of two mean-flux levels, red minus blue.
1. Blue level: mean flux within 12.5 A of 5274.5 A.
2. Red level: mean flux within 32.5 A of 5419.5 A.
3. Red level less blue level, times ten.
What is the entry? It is -64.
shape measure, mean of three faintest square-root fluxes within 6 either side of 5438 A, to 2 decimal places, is 4.25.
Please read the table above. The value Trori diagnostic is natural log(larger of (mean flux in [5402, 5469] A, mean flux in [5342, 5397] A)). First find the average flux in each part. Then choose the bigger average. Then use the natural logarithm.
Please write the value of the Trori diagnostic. 2.96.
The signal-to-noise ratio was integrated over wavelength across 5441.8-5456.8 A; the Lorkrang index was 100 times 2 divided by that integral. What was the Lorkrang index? 1.36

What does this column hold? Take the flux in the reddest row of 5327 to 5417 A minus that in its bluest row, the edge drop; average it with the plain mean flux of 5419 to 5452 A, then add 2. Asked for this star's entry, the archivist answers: 13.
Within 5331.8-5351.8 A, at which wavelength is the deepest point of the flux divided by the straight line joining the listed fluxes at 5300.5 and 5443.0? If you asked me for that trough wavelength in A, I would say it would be 5333.0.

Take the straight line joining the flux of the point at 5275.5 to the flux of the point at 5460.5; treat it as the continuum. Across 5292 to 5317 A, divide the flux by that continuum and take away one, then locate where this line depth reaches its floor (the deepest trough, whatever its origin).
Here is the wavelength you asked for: 5305.5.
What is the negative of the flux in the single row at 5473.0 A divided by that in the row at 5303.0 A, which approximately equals -0.97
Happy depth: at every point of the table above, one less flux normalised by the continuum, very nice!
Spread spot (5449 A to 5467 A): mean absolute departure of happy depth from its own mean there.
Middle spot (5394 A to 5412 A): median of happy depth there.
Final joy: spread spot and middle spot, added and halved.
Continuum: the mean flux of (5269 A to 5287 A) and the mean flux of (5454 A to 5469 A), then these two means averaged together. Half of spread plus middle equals 0.16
